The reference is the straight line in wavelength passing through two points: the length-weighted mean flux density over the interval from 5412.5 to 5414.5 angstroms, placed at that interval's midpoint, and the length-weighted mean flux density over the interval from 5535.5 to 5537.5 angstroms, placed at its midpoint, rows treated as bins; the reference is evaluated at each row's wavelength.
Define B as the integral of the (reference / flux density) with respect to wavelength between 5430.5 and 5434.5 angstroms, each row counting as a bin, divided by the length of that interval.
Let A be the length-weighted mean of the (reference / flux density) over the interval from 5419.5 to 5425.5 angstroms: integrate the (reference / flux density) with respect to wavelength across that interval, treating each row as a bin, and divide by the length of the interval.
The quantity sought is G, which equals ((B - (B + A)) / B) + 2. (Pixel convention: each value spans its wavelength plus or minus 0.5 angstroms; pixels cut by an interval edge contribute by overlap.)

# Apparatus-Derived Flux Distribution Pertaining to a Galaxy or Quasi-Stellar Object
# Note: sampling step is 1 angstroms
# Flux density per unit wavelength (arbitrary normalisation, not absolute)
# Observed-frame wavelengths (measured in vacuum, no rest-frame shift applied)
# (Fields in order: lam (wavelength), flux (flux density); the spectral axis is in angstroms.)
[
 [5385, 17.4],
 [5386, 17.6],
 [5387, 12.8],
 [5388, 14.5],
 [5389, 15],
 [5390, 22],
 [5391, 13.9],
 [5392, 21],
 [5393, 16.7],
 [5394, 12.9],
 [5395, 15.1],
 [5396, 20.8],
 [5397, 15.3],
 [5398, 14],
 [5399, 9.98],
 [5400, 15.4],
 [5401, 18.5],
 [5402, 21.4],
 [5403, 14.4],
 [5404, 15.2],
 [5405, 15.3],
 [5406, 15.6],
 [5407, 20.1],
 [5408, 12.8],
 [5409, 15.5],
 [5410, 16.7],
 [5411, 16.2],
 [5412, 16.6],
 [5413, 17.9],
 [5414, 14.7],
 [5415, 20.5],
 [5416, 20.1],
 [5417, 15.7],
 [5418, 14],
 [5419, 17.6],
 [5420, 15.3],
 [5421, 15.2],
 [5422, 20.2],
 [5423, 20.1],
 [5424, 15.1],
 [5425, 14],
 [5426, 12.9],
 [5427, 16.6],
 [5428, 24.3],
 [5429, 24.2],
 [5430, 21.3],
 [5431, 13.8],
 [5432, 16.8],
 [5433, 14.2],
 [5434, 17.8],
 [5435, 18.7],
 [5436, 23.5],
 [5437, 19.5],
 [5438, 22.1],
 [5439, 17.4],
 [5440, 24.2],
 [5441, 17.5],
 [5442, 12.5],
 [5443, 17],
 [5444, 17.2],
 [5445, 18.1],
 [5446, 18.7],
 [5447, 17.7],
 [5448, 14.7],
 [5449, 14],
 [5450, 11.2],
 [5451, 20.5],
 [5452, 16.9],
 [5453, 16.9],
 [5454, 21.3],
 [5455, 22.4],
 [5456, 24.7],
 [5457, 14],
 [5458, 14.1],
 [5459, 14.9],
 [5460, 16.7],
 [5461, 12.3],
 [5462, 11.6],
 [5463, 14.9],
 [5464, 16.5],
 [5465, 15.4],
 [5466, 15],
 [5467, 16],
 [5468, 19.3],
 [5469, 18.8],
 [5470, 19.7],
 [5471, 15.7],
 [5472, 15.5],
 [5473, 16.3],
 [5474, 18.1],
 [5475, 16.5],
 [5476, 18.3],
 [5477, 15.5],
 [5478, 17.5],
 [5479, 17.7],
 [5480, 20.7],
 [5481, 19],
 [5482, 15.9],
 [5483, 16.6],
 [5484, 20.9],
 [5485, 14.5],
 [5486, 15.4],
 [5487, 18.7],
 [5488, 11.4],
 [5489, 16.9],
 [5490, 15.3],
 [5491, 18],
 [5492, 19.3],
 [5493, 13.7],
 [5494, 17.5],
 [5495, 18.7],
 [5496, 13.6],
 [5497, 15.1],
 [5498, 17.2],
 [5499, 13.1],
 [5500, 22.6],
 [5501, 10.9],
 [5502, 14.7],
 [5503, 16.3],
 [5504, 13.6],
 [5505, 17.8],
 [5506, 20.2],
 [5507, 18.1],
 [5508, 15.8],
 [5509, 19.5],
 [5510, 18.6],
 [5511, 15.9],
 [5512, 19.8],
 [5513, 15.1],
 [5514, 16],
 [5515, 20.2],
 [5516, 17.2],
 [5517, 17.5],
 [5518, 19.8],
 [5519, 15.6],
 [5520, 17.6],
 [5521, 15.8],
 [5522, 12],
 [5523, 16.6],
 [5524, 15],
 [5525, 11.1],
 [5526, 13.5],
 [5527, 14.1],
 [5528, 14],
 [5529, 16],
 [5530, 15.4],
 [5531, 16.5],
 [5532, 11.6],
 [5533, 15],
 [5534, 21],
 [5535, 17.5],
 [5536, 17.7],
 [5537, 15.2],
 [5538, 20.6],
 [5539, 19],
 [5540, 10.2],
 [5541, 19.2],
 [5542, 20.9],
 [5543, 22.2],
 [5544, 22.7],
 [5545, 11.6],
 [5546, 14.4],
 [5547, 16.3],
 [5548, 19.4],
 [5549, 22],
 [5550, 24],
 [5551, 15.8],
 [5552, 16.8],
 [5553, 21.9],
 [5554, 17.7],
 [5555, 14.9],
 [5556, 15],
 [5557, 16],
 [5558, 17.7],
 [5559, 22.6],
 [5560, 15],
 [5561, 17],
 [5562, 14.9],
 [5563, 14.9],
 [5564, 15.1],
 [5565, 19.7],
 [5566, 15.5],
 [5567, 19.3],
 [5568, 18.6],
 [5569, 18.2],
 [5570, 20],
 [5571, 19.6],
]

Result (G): 1.05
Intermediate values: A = 1.00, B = 1.06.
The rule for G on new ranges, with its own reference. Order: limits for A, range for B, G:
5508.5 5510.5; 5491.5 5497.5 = 1.16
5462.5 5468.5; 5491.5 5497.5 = 1.01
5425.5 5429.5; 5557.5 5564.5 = 1.11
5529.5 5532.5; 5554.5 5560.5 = 0.84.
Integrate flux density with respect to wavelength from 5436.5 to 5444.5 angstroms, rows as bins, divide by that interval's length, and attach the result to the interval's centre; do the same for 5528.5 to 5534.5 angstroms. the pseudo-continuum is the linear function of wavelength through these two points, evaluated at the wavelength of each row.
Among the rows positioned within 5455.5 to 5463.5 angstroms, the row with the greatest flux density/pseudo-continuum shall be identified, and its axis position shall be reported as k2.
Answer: 5456 angstroms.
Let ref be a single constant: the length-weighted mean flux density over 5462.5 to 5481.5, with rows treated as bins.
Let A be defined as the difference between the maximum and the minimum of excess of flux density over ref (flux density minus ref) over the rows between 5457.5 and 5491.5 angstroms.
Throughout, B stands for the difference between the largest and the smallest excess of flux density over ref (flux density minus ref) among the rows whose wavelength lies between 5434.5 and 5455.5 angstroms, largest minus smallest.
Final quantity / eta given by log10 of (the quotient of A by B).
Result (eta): -0.14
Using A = 9.5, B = 13.0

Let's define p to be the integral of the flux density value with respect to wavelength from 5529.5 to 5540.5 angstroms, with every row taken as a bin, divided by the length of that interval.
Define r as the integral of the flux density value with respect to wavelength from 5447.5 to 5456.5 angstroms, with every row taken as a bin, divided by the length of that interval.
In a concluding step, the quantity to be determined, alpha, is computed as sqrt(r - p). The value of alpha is 1.3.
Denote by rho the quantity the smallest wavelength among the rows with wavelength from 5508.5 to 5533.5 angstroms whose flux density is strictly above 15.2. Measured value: 5509 angstroms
